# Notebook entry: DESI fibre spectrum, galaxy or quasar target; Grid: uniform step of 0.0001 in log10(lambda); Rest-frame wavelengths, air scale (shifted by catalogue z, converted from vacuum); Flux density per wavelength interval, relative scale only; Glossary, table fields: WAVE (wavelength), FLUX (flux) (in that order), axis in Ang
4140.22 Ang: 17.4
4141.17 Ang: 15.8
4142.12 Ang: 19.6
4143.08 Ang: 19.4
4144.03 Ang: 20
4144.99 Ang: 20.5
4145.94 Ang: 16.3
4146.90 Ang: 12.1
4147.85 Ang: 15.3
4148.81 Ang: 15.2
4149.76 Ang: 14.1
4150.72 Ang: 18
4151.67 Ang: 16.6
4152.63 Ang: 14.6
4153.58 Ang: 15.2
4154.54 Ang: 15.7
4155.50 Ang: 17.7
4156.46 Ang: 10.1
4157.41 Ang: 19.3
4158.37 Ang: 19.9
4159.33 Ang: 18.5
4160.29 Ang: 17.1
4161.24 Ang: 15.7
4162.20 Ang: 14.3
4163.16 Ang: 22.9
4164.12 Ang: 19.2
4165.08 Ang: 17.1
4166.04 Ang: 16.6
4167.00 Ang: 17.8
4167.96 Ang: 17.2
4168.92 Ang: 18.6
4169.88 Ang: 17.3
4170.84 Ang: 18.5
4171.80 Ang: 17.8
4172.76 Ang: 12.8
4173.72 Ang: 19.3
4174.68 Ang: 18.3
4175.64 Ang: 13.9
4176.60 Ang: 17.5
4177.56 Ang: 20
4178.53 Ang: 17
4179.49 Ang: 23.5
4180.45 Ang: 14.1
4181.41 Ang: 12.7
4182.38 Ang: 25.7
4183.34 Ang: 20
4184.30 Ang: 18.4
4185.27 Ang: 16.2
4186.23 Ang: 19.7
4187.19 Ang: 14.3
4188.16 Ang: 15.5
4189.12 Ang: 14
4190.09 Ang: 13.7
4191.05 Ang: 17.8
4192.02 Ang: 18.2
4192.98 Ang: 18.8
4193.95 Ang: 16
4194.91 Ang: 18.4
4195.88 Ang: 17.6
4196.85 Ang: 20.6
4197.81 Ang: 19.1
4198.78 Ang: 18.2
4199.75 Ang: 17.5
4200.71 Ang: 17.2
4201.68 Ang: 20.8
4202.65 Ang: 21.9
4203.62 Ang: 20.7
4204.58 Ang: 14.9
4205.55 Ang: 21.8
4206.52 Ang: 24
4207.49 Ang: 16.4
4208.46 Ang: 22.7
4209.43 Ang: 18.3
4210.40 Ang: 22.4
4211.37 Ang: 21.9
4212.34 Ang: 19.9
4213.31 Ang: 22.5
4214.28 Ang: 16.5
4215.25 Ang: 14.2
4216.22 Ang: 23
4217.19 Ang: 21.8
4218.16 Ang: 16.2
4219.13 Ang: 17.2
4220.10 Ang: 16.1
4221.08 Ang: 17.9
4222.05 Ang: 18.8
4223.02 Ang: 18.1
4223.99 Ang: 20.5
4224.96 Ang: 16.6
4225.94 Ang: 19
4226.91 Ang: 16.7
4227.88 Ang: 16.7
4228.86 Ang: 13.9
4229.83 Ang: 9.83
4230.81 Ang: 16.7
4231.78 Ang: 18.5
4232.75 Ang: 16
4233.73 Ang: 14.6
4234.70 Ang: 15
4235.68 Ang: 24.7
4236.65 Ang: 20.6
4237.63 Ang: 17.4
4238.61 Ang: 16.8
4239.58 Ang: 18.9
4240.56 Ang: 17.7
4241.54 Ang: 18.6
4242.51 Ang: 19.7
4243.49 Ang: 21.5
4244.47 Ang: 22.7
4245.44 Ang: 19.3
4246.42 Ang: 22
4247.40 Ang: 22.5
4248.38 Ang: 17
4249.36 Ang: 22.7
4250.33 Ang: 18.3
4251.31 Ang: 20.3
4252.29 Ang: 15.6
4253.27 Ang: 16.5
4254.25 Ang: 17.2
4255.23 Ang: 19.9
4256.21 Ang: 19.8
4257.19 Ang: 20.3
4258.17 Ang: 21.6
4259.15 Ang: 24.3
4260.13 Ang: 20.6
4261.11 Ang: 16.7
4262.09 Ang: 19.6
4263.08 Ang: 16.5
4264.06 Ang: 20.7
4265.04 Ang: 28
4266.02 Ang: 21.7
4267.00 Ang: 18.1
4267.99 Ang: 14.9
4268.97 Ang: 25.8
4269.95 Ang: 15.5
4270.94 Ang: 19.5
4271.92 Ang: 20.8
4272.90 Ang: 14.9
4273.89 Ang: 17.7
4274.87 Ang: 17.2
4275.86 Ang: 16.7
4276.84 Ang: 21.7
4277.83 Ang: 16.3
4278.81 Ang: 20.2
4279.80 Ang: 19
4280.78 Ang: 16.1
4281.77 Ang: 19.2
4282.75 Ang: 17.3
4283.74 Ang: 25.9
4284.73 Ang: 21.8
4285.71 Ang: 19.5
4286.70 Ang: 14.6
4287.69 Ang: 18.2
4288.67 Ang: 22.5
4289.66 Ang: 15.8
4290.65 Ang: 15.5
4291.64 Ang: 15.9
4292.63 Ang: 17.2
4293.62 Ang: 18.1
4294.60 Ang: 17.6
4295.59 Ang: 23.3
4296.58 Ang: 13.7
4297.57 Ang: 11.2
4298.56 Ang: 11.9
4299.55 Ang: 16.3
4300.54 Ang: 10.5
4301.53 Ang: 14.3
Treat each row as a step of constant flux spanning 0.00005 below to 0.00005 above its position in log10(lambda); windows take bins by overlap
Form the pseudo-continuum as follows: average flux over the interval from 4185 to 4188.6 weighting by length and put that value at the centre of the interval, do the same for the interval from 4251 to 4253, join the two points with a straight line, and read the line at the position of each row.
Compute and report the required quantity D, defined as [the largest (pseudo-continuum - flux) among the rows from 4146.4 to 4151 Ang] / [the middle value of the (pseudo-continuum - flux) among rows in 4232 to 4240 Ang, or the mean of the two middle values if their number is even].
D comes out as 16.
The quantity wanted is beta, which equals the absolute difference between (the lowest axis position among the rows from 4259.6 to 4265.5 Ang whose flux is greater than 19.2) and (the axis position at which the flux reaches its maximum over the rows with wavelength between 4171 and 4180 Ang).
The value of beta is 80.6 Ang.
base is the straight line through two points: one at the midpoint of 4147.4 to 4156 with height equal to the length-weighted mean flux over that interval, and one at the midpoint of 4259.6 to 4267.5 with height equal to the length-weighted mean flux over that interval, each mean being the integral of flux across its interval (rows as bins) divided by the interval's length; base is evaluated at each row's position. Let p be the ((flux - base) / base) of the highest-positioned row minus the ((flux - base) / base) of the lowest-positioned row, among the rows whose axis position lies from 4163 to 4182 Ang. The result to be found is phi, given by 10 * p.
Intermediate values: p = -0.7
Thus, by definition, -6.6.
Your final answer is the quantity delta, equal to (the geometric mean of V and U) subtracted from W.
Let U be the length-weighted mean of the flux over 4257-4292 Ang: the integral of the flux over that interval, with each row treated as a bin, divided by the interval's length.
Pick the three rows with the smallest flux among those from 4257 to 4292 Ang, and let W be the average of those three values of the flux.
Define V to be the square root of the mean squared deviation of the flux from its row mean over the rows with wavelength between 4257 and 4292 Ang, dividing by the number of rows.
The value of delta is 6.8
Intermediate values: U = 19.2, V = 3.3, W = 14.8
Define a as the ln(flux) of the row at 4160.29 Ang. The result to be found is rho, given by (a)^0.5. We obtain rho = 1.68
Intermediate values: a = 2.84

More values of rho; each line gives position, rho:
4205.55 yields 1.76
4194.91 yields 1.71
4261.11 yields 1.68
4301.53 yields 1.63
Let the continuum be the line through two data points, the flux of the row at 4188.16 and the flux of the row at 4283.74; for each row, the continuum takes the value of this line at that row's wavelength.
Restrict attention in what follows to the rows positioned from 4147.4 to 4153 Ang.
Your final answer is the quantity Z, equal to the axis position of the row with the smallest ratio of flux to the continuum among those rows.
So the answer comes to 4149.76 Ang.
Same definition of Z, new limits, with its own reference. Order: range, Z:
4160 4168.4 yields 4162.20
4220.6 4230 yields 4229.83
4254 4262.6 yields 4261.11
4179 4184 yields 4181.41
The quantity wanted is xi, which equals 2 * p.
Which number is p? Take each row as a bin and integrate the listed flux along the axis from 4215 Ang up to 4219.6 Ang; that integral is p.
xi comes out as 172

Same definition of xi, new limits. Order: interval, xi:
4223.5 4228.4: 175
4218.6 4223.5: 173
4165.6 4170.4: 168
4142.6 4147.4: 169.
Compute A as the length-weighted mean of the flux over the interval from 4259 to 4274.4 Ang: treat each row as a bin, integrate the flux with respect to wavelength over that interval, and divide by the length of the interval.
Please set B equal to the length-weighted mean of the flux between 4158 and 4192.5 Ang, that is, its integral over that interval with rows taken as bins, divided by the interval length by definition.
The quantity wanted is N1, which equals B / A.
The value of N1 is 0.89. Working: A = 19.6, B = 17.5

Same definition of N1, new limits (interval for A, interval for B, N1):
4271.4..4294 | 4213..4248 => 1.00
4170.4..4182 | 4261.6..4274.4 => 1.13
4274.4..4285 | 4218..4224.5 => 0.94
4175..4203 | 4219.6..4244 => 0.99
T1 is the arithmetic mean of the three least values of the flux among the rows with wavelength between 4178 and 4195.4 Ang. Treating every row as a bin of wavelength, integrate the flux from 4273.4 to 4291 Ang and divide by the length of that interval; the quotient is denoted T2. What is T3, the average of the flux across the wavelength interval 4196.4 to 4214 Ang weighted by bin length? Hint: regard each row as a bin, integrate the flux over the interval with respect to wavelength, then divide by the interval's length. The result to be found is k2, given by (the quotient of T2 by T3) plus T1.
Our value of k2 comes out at 14.4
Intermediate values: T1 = 13.5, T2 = 18.7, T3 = 20.0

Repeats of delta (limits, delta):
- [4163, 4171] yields 11.3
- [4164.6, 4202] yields 6.3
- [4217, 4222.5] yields 10.6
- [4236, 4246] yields 11.4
